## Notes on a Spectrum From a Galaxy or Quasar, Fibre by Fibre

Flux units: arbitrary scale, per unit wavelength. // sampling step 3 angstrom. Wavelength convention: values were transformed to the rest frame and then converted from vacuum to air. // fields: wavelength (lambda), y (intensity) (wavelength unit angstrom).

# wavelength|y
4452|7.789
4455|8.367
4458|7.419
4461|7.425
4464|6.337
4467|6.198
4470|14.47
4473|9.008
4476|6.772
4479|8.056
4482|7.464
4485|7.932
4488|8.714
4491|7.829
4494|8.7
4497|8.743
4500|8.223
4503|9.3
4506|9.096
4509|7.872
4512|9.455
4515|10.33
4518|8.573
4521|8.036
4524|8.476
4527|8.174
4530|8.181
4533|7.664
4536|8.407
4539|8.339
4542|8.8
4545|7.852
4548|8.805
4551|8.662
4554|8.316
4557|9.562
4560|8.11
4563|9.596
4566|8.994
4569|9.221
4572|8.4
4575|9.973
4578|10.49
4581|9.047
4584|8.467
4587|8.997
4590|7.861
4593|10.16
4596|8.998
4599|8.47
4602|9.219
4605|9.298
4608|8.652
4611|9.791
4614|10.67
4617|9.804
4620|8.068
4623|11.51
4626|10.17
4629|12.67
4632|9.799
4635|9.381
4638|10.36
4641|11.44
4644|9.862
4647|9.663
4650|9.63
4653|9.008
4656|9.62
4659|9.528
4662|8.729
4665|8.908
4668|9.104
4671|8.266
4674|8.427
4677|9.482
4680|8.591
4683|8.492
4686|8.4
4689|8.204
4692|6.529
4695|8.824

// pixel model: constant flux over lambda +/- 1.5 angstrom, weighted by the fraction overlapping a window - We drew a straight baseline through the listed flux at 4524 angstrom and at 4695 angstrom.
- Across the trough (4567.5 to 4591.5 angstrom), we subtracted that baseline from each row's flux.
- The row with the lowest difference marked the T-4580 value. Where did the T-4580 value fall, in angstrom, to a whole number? 4590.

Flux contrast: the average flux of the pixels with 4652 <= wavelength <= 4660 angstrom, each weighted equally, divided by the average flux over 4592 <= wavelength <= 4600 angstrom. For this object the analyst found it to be 1.02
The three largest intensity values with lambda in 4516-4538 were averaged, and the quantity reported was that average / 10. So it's 0.85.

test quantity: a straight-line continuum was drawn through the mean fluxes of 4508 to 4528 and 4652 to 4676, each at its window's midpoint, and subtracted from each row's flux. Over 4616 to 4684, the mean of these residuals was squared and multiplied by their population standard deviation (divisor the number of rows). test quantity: 0.48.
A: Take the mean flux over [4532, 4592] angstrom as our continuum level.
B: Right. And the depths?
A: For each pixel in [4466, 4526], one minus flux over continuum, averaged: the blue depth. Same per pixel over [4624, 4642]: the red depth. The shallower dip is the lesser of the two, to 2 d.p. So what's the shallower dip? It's -0.21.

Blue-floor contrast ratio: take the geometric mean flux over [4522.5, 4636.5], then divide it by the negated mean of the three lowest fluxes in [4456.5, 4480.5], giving -1.41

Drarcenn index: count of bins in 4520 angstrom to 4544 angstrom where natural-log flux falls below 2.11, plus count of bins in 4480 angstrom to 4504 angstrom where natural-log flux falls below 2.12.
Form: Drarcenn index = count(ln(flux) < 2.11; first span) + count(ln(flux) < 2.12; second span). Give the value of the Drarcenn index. 8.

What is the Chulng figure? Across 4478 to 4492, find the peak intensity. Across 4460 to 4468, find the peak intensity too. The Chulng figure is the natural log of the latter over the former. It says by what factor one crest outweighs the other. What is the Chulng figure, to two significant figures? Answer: -0.16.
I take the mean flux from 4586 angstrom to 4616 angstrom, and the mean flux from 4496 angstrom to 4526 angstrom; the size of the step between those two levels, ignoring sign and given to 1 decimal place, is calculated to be 0.4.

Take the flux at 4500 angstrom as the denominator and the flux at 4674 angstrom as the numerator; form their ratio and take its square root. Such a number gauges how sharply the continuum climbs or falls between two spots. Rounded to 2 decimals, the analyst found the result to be 1.01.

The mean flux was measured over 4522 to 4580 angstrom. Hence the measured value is 8.7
